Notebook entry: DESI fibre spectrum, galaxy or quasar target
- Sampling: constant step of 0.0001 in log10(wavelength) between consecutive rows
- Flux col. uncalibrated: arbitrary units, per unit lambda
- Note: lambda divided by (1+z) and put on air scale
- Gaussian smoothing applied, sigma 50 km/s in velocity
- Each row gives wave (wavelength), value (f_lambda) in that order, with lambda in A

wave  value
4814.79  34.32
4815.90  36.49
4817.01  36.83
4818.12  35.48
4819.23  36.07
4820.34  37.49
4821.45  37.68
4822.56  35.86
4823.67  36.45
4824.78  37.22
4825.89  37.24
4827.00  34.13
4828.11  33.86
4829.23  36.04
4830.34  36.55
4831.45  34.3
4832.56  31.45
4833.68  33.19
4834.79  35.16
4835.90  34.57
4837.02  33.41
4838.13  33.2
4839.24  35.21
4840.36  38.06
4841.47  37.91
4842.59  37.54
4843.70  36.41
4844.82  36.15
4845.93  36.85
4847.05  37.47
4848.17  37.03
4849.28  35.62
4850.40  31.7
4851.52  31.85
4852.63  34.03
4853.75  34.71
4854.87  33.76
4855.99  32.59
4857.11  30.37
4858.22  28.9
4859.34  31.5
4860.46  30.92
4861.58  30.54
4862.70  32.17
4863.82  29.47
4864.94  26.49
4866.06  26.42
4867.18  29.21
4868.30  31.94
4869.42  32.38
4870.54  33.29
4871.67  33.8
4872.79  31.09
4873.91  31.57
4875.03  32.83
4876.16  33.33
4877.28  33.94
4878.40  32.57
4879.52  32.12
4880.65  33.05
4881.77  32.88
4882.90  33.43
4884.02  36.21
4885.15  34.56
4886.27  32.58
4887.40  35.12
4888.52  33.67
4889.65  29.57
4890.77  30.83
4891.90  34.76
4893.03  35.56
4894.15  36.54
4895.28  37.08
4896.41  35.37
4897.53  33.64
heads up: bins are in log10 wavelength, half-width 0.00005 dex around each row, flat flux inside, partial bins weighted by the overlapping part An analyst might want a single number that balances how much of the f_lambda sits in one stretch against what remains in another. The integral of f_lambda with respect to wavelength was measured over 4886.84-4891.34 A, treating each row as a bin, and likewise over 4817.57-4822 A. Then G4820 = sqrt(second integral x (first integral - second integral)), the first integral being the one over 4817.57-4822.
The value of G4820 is 50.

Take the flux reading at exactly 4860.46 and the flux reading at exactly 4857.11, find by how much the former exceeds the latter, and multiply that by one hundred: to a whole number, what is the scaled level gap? 55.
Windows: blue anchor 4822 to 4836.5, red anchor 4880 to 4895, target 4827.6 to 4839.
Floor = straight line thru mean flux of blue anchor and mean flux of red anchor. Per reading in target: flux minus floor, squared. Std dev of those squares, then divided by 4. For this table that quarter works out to 0.9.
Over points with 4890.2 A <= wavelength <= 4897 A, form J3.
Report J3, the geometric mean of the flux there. 35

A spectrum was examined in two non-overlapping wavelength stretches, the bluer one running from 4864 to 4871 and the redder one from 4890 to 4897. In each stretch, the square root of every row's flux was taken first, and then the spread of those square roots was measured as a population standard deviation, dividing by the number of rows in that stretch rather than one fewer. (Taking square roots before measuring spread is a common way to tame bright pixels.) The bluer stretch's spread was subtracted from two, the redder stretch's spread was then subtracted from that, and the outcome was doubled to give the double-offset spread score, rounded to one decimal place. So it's 3.1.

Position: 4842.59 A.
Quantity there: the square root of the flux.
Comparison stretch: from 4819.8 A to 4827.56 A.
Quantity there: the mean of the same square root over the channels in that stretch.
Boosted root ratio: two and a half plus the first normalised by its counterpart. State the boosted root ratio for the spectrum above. 3.51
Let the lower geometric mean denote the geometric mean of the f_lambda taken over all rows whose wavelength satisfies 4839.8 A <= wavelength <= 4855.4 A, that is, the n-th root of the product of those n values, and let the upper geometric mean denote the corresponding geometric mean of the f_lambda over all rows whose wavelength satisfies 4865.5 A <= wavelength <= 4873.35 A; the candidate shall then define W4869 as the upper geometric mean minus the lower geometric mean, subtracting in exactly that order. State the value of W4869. -4.5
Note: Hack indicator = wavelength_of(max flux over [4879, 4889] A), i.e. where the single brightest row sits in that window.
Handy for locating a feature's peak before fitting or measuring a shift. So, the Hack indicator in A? 4884.02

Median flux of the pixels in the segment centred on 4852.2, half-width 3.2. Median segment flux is 33.9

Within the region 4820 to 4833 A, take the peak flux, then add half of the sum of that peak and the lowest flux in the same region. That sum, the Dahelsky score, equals 72.2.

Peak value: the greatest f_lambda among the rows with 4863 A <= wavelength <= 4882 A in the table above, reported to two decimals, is 33.94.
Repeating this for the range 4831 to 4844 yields 38.06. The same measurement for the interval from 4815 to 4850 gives 38.06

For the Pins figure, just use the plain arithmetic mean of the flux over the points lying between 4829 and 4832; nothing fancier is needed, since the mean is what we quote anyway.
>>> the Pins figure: 35.6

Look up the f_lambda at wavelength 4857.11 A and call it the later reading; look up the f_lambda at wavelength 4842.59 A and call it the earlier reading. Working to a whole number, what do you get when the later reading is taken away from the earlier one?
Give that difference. 7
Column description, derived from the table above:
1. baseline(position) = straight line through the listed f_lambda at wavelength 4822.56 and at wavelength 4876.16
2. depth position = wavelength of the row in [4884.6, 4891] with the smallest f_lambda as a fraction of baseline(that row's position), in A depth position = 4889.65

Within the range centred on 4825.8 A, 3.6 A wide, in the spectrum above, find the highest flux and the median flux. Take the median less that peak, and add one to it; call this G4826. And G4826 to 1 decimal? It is 1.0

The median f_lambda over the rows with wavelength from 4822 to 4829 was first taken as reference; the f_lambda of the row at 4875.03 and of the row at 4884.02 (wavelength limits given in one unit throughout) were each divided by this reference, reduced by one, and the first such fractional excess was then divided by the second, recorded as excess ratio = -60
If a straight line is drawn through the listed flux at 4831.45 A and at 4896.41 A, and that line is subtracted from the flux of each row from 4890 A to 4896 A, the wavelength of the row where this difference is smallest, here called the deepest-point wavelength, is 4890.77 A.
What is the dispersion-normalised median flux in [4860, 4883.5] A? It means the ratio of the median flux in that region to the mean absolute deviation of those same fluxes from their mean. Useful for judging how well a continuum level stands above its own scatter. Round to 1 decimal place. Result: 19.8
